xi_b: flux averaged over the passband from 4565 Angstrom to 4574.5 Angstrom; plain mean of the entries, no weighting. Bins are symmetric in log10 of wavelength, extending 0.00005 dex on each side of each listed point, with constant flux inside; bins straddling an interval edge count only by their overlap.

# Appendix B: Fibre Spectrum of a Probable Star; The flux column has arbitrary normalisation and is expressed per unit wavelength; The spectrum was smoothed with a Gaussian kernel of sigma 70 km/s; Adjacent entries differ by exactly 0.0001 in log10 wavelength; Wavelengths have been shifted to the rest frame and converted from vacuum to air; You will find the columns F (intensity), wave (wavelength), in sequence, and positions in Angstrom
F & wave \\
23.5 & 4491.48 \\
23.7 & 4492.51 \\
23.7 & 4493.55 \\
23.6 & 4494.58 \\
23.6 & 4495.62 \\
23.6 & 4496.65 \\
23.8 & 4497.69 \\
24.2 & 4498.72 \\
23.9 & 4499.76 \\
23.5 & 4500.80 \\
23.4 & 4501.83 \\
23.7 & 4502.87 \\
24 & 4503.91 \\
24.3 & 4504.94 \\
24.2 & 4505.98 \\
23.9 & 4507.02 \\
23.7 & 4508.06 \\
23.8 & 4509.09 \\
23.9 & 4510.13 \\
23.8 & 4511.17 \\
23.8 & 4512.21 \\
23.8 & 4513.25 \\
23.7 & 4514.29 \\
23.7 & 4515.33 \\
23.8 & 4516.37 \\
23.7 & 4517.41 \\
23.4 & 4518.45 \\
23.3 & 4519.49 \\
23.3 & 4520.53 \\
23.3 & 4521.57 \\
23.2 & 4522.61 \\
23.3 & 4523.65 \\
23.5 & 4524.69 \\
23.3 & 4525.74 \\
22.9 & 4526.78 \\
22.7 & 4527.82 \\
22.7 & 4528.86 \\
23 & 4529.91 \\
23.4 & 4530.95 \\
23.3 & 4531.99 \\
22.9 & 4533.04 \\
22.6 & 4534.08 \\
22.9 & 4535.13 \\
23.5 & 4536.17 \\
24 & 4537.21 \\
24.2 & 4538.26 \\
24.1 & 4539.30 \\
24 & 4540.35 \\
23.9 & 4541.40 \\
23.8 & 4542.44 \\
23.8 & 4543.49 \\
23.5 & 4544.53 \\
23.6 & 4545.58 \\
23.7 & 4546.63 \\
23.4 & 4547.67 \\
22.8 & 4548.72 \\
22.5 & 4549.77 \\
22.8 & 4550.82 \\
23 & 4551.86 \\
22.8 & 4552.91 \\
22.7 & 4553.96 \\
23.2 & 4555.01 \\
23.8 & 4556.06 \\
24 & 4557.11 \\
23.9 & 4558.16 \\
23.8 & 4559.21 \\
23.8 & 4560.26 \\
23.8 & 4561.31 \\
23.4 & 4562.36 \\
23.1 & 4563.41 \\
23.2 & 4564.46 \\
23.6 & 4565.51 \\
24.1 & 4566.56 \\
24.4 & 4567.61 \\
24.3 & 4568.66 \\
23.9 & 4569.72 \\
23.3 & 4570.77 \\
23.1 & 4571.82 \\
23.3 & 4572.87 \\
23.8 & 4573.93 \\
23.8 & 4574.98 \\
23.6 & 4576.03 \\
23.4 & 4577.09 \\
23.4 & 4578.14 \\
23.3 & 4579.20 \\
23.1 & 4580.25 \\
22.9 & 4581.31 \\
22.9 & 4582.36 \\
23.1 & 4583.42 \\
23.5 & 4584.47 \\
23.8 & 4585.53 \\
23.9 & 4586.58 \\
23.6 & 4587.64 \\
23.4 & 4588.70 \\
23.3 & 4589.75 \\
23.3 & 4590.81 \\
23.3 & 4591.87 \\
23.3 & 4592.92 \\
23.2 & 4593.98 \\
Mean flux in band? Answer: 23.8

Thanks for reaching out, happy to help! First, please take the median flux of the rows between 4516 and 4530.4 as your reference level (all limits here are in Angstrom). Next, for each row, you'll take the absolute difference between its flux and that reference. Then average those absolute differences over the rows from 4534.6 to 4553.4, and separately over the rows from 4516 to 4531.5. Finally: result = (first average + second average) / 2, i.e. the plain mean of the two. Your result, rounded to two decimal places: 0.36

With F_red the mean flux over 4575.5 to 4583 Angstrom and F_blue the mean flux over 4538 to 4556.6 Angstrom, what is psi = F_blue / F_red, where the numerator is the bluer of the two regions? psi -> 1.01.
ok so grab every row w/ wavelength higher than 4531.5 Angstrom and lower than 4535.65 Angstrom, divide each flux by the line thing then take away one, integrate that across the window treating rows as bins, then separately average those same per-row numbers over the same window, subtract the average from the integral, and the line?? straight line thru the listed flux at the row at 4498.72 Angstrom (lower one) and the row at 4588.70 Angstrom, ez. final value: -0.13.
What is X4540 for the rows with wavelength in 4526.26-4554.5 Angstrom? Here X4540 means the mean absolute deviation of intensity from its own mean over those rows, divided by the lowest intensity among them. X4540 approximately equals 0.0208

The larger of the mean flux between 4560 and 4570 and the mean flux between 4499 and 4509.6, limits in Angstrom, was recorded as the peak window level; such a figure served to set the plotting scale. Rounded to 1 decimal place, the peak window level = 23.8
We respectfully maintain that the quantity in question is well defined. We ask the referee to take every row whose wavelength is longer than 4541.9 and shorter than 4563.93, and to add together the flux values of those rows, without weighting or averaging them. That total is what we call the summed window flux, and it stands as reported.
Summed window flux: 491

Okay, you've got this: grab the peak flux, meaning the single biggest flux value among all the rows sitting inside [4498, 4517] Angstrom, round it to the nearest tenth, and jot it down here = 24.3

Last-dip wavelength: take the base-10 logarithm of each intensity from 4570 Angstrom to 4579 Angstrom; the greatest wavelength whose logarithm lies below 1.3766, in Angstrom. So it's 4578.14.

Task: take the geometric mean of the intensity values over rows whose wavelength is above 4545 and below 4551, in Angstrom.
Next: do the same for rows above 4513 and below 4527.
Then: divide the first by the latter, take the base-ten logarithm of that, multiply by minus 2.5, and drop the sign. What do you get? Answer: 0.015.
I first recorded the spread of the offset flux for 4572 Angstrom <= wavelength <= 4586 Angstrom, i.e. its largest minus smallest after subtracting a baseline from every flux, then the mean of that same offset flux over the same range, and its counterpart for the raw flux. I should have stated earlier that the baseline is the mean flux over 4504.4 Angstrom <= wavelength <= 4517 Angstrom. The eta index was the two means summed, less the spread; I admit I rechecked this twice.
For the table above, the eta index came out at 22.0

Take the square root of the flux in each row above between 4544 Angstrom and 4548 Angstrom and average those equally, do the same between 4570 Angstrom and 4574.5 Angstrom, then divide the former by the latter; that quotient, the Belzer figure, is 1.004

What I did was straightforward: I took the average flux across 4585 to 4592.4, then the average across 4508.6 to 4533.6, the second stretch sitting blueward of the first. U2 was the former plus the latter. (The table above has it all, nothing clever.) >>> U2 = 46.9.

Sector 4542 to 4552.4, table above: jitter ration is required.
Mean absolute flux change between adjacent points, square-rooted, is 0.49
